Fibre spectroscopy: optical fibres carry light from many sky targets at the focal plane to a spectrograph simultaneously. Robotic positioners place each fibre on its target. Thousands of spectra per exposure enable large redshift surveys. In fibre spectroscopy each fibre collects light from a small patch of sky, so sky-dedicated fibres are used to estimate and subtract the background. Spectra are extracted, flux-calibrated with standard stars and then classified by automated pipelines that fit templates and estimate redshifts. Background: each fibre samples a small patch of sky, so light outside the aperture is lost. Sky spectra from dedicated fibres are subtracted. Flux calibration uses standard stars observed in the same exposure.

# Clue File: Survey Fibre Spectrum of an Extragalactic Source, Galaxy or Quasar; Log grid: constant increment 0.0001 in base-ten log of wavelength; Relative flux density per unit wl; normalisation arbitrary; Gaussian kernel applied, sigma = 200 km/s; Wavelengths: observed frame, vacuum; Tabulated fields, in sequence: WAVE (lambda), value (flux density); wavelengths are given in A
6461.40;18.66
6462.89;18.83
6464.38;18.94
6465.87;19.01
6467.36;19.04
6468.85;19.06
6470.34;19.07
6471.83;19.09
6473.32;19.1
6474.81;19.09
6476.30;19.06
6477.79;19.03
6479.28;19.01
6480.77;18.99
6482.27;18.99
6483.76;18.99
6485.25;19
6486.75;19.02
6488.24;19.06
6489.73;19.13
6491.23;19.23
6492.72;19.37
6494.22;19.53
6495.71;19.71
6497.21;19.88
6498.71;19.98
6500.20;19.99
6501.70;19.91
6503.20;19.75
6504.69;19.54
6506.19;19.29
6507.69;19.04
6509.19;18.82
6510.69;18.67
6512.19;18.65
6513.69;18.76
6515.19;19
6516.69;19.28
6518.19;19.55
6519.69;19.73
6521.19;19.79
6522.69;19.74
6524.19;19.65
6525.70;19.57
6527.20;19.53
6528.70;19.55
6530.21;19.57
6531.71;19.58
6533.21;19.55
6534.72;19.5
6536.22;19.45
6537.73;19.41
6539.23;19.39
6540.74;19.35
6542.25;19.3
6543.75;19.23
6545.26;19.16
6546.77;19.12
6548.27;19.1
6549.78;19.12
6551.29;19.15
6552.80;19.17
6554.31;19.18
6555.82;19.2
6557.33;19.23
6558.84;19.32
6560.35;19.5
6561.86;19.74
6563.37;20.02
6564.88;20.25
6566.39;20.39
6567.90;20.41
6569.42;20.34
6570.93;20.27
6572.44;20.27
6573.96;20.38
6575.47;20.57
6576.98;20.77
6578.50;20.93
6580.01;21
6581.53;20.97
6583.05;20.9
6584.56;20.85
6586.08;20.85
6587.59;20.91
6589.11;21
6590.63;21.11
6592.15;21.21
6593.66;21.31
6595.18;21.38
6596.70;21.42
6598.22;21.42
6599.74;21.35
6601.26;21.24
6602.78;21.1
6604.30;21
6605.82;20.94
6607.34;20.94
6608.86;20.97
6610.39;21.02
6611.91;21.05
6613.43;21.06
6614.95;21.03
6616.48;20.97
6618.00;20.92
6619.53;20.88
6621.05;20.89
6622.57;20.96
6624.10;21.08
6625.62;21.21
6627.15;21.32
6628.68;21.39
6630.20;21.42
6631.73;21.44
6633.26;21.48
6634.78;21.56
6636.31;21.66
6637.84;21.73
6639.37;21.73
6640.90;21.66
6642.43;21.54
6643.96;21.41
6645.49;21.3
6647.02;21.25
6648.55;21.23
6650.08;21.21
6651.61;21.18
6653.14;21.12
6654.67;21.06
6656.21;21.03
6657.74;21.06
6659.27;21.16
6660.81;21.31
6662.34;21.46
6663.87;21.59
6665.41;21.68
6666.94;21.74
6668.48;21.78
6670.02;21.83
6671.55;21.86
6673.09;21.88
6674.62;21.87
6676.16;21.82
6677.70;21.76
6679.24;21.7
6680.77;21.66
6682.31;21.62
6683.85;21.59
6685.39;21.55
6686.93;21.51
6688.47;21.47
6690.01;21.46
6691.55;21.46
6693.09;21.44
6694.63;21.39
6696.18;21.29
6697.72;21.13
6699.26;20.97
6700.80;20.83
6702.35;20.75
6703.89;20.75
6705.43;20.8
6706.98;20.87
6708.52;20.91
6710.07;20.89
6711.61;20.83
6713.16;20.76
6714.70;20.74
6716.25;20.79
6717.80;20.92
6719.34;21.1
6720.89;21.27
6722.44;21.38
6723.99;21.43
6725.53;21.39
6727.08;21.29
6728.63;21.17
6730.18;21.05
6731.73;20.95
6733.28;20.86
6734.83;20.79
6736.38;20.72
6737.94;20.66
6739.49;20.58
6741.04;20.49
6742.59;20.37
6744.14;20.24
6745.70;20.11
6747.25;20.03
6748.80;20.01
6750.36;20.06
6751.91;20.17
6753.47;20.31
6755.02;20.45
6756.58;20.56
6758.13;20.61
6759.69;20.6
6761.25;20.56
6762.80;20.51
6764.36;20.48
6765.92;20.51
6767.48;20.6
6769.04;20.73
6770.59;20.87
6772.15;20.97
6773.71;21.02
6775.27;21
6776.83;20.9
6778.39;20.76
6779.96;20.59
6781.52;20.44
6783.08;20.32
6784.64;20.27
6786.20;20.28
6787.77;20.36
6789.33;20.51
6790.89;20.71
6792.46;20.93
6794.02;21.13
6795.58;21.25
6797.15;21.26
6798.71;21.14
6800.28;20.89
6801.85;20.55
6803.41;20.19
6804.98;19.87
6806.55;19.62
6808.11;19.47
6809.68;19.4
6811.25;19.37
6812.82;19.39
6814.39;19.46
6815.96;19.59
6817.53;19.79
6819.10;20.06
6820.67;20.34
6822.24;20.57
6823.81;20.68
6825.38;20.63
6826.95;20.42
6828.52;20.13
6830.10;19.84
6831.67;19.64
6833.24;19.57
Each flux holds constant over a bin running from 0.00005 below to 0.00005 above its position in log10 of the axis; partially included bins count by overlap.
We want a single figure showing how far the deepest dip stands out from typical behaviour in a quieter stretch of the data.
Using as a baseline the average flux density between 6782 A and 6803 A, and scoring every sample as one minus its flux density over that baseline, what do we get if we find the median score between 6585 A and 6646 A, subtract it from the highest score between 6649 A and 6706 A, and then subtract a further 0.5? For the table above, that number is -0.48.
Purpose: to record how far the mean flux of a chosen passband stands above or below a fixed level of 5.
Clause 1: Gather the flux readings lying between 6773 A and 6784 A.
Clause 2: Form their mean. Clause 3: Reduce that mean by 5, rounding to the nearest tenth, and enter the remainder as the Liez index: 15.7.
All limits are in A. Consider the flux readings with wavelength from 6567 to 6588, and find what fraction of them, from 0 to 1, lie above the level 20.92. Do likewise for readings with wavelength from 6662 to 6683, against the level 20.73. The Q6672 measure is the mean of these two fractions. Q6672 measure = 0.6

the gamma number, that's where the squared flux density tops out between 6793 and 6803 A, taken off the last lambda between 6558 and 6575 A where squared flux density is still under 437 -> -223.2 A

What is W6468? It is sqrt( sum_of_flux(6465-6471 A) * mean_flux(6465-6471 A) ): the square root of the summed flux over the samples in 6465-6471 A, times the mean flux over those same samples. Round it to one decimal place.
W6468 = 38.1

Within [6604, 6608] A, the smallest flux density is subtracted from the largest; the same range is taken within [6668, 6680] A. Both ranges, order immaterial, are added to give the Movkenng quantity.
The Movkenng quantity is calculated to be 0.24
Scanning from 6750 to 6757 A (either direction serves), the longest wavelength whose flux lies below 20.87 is 6756.58 A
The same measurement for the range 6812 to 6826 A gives 6825.38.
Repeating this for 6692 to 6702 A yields 6700.80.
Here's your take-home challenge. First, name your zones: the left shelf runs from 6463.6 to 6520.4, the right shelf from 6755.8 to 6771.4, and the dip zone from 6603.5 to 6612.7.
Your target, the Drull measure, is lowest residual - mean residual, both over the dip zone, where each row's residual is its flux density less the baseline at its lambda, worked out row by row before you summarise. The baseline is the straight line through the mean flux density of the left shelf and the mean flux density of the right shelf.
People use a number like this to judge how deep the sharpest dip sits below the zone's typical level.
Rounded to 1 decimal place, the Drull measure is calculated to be 0.0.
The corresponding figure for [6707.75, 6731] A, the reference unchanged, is -0.3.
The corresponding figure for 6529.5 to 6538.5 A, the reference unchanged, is -0.1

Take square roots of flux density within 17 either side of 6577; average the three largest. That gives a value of 4.61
